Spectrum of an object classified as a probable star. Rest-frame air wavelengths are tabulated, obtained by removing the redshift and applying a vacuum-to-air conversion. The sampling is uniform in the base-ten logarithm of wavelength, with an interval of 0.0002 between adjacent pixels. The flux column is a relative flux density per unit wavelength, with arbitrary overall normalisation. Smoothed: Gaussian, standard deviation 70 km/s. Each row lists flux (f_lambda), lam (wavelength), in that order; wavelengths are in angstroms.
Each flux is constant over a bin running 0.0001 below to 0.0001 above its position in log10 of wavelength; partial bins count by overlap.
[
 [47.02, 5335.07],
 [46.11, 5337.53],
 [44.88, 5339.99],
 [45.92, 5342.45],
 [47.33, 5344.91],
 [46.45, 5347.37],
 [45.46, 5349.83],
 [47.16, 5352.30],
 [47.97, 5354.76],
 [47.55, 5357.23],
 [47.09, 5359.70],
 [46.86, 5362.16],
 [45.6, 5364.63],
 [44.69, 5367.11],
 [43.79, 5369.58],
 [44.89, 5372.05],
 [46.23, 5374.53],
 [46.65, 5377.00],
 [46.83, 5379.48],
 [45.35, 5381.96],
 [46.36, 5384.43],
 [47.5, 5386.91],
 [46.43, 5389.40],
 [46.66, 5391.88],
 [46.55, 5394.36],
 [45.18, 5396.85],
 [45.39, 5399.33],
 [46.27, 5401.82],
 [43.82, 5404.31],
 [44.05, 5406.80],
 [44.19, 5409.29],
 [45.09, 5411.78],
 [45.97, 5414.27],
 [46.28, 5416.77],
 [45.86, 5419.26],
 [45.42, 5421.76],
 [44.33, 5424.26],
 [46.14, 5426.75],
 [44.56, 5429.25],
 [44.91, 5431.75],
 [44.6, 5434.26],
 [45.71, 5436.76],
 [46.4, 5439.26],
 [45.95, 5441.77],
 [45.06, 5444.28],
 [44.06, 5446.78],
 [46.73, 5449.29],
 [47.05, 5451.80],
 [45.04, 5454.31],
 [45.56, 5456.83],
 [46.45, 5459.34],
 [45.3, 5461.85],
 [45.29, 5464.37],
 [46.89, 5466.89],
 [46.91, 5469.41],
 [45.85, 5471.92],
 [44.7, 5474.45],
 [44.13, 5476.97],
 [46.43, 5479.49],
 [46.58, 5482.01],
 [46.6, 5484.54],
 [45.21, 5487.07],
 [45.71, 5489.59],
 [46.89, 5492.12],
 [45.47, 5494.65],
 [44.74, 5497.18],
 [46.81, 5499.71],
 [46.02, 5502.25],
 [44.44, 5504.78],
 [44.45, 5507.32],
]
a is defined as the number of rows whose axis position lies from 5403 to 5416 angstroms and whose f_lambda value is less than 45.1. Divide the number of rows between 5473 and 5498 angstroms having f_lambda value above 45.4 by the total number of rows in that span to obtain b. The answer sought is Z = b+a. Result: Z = 4.6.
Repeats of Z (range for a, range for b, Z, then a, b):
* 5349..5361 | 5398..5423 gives 0.5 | 0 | 0.50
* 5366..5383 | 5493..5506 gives 3.6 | 3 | 0.60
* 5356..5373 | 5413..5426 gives 3.8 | 3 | 0.80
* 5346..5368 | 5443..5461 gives 1.6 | 1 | 0.57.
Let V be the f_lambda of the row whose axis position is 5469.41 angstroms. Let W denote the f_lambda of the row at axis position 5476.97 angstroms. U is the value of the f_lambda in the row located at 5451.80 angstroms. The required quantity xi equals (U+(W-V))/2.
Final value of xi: 22.1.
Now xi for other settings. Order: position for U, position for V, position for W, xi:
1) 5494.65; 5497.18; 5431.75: 22.8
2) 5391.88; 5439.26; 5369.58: 22.0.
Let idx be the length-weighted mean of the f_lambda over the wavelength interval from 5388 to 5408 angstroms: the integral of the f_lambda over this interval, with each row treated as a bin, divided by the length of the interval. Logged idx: 45.5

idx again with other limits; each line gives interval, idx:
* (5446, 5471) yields 46.0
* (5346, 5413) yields 45.9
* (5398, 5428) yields 45.2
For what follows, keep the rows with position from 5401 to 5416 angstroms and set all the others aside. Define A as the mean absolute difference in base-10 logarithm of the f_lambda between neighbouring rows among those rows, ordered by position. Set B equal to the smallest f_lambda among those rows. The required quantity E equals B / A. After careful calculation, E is 4931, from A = 0.0089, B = 43.82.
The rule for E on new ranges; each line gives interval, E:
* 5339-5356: 4212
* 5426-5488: 4996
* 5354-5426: 5974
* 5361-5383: 4830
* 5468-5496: 4769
